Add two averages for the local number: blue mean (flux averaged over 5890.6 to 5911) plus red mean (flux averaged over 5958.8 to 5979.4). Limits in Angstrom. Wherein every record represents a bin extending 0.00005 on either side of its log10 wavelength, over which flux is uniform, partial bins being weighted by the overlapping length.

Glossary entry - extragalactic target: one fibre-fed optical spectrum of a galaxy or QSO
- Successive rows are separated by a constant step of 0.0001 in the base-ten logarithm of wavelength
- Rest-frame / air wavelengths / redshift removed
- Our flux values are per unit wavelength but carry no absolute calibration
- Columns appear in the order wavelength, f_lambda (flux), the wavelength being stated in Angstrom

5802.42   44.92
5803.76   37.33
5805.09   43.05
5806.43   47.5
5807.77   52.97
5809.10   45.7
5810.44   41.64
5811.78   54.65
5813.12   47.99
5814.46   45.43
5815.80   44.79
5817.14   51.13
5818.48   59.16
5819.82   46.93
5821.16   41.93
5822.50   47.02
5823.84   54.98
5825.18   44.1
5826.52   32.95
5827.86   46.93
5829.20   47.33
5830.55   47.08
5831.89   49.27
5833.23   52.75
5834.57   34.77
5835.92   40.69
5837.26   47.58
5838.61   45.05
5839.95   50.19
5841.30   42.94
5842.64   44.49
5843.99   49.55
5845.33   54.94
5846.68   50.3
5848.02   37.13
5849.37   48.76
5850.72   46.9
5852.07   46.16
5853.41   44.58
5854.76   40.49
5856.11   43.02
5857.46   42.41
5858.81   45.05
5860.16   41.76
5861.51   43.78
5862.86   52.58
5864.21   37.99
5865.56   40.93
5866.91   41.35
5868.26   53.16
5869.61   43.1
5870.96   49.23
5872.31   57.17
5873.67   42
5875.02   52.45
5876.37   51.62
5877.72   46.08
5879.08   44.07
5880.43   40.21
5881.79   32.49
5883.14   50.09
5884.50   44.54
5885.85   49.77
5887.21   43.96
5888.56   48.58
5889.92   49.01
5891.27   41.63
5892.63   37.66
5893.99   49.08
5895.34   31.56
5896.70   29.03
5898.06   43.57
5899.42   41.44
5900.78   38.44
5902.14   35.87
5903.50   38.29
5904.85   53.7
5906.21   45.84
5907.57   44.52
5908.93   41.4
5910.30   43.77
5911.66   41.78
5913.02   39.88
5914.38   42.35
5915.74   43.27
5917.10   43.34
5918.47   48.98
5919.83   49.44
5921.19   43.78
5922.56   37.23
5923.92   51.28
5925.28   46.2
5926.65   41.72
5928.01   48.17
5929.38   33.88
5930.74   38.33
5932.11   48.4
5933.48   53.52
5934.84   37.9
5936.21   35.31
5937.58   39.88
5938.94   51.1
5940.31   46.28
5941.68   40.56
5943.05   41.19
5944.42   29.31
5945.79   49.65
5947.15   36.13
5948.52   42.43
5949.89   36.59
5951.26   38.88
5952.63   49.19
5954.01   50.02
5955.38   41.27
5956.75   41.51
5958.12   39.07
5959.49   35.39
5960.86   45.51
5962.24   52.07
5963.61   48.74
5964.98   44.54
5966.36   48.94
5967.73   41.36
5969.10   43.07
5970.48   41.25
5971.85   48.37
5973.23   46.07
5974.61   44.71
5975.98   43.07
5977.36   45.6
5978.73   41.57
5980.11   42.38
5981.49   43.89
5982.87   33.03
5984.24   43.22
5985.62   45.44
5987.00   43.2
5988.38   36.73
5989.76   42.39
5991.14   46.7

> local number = 86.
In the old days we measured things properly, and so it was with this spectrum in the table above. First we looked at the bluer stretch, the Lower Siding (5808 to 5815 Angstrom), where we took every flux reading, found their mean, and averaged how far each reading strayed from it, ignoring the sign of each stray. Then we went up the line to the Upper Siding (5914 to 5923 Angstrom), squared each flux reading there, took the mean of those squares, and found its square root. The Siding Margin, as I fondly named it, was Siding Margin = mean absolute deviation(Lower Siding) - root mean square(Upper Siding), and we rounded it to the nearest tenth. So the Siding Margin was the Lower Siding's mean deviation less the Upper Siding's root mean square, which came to -40.8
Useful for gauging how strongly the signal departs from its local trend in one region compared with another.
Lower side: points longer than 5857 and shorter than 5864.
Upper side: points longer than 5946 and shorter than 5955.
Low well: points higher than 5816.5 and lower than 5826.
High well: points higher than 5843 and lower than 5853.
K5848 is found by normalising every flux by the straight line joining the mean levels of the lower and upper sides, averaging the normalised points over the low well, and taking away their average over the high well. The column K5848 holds 0.02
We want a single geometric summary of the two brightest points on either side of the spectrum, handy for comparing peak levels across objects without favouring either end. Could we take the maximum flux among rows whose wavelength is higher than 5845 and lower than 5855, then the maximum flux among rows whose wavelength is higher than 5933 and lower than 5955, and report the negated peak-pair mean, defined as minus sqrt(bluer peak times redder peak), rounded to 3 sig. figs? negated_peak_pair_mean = -54.2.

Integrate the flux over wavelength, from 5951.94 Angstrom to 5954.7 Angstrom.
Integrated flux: 136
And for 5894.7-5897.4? 82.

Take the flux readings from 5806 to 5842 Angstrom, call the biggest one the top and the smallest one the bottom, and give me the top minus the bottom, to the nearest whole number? 26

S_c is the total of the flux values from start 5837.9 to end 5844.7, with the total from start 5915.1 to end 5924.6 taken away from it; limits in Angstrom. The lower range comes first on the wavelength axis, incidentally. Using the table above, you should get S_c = -85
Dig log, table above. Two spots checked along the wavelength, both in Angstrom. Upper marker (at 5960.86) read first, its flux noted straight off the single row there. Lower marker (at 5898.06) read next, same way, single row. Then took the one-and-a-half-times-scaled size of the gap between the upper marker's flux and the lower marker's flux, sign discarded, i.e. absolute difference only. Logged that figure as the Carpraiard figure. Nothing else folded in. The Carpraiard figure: 3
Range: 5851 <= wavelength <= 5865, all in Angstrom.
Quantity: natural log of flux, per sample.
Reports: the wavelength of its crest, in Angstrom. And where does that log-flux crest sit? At 5862.86 Angstrom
